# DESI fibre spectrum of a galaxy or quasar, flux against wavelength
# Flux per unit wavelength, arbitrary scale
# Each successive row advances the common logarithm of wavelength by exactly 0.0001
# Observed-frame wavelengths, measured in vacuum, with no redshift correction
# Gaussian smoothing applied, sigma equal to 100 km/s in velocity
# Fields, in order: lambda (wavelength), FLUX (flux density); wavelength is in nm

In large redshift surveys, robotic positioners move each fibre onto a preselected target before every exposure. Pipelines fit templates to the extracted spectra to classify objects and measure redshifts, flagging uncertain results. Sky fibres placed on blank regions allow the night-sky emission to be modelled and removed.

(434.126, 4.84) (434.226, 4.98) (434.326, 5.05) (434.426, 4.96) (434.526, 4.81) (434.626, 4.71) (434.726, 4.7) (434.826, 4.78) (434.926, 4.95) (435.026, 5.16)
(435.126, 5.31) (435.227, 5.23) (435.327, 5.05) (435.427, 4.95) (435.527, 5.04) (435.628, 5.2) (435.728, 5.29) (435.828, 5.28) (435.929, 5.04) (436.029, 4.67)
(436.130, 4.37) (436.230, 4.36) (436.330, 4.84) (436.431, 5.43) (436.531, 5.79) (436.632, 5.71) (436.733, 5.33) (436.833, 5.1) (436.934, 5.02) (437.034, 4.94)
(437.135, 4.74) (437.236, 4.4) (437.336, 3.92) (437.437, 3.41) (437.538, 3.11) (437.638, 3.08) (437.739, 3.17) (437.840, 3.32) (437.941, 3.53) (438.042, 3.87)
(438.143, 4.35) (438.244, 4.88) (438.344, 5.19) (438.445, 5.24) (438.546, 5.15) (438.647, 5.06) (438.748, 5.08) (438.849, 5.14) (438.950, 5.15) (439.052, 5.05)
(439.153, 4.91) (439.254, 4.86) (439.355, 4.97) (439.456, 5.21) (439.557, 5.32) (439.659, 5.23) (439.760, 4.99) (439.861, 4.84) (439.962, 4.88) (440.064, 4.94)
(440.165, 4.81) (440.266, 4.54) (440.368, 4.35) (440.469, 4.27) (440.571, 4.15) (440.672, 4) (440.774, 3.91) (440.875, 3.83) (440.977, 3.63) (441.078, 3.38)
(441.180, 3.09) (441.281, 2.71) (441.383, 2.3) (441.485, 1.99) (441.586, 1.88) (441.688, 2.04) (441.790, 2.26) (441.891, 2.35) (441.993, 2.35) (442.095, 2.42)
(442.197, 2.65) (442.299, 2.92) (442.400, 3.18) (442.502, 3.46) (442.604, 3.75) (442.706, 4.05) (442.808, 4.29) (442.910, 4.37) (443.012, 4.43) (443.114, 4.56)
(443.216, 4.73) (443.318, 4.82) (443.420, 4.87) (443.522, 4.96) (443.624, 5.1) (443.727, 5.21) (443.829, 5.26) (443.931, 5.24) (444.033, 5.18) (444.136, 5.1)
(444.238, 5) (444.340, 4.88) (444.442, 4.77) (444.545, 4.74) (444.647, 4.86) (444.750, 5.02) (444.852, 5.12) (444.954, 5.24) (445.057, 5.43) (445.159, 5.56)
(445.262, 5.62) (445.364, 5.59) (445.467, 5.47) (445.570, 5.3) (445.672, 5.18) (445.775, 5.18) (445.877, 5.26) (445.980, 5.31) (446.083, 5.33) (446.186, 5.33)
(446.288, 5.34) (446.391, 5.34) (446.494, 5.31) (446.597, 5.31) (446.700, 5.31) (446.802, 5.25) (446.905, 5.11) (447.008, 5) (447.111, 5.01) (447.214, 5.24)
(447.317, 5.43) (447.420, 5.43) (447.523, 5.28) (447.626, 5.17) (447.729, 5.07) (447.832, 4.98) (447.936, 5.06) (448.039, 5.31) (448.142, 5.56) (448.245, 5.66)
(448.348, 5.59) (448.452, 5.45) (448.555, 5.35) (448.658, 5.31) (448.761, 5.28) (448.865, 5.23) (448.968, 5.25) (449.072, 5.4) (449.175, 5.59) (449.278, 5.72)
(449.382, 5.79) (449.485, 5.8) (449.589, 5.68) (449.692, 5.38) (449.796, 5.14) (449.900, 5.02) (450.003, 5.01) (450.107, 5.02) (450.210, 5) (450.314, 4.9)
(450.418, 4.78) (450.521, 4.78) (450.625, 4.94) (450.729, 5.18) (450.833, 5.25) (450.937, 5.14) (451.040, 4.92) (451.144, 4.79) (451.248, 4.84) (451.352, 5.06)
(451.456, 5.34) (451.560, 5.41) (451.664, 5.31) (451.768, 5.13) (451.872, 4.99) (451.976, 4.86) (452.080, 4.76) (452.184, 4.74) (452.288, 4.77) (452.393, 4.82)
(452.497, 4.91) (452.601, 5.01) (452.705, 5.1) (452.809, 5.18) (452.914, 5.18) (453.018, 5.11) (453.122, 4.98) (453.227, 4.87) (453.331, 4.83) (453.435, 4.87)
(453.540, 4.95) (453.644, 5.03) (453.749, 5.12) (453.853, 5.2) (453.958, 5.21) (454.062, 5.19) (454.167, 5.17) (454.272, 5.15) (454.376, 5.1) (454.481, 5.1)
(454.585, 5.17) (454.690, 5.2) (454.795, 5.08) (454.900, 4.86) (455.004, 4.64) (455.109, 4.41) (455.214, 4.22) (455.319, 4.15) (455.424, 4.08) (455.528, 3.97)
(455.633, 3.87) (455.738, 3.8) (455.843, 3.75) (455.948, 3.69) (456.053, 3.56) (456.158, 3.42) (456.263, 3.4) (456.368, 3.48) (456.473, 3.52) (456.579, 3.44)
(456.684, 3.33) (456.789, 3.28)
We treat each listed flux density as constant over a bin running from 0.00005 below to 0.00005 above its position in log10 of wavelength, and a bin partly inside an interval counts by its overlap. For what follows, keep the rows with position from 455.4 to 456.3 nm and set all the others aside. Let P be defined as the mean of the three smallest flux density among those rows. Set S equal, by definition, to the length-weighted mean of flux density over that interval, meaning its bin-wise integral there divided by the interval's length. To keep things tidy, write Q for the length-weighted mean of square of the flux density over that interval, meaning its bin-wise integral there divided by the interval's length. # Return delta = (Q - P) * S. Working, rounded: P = 3.5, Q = 14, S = 3.7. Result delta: 39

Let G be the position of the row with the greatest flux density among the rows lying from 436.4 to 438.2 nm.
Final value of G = 436.531 nm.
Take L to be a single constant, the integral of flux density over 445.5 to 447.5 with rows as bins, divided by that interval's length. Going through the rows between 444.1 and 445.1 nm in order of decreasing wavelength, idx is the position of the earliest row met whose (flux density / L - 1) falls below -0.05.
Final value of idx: 444.647 nm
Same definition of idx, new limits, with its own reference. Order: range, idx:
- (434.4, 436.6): 436.330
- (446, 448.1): 447.832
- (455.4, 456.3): 456.263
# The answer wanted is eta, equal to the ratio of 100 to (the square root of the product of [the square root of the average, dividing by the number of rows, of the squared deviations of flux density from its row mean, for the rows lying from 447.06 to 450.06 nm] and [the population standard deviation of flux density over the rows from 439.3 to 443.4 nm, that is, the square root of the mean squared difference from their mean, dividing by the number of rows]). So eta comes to 199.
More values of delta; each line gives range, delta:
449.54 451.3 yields 105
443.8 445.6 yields 115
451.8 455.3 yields 100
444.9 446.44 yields 127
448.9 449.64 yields 145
